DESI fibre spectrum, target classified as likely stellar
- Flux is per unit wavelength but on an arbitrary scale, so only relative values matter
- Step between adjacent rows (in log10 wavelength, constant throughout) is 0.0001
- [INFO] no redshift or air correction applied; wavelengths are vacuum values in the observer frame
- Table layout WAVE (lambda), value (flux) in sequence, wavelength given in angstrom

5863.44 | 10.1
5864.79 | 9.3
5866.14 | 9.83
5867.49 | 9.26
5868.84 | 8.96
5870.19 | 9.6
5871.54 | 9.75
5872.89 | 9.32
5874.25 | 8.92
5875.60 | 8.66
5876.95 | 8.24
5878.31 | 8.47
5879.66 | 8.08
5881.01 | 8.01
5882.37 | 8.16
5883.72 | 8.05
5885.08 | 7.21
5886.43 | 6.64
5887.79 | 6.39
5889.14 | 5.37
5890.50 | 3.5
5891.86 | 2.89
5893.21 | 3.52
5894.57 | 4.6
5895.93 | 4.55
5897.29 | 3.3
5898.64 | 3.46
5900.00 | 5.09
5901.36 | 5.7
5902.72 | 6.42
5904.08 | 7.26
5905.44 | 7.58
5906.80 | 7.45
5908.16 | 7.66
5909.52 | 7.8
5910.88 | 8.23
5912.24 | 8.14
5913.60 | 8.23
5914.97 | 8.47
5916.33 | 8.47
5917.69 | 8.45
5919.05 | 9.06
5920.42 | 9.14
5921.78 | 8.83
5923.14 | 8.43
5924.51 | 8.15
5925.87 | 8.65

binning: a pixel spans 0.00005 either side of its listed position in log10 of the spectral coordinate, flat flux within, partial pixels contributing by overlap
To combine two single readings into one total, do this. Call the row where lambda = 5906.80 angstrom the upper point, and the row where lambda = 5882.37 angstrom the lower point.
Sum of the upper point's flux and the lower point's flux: 15.6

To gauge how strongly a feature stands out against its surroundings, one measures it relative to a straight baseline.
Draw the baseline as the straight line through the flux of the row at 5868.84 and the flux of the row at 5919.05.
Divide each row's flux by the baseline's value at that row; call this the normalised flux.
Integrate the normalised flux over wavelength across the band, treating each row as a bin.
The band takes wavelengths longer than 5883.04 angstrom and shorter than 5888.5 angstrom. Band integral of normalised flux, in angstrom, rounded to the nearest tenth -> 4.3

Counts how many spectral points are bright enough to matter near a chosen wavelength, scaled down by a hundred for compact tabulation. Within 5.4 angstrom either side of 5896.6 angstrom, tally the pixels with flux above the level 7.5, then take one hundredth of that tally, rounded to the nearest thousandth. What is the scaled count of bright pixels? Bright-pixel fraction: 0.000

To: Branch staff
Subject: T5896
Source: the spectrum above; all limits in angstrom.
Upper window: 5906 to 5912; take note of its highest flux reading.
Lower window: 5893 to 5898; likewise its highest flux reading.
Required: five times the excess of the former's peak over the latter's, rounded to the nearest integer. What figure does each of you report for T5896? 18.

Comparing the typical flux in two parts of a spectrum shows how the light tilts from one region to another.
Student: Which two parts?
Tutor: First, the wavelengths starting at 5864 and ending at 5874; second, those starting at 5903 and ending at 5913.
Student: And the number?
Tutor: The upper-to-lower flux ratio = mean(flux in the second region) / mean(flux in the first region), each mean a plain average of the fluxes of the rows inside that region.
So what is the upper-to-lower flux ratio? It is 0.82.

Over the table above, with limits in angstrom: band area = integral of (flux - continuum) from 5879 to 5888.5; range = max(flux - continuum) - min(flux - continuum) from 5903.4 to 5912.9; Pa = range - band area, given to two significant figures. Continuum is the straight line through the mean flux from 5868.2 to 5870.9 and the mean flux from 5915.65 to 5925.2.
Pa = 16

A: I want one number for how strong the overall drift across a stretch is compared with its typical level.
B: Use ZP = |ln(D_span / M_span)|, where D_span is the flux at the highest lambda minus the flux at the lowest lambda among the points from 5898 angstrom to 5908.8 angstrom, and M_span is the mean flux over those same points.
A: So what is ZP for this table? 0.4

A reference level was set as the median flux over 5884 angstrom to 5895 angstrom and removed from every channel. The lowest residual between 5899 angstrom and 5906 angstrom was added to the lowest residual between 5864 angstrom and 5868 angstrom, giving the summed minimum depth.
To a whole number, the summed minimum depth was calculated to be 4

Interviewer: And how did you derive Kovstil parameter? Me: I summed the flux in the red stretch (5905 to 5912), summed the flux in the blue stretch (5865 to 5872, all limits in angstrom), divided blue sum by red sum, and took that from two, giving 0.78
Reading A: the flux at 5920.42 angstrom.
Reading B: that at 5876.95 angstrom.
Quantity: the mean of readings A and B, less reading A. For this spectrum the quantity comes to -0.45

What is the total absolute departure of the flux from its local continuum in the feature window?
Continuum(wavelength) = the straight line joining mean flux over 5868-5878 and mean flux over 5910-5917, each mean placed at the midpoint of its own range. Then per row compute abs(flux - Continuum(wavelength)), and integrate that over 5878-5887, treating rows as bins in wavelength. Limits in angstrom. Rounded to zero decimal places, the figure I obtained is 10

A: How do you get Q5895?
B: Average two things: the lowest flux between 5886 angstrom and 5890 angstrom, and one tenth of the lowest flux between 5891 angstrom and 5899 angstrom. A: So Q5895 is 2.8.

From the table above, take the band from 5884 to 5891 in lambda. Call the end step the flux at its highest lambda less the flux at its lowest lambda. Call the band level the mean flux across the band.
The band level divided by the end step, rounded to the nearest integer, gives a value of -2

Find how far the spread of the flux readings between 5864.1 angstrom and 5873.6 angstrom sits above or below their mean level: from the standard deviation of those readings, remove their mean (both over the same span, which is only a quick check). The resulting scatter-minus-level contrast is -9.1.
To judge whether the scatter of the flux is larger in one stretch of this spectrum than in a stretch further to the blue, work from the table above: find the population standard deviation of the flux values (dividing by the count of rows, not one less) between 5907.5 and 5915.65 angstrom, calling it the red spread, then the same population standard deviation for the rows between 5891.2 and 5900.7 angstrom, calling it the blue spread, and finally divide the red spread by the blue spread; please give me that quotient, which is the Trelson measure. 0.4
